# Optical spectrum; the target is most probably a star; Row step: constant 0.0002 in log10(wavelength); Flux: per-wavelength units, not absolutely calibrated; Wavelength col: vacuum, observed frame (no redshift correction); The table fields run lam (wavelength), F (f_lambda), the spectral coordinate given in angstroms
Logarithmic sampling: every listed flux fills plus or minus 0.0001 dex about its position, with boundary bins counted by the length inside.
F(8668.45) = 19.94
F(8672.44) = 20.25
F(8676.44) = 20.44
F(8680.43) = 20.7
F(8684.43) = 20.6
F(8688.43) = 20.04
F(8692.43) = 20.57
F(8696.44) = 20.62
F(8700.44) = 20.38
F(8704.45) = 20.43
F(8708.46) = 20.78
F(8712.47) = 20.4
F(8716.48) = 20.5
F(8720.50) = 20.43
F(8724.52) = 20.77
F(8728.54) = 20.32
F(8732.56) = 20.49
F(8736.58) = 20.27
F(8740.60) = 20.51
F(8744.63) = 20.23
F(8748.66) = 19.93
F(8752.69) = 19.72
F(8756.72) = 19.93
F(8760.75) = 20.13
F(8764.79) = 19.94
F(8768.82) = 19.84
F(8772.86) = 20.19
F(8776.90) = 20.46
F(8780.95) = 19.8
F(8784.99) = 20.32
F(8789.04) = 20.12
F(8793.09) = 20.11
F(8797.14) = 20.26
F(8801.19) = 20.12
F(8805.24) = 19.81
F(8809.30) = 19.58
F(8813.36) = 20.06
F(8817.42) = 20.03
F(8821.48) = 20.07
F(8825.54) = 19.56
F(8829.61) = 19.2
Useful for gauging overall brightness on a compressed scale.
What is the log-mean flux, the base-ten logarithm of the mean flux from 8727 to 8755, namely 1.306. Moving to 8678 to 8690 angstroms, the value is 1.311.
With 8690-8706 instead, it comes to 1.312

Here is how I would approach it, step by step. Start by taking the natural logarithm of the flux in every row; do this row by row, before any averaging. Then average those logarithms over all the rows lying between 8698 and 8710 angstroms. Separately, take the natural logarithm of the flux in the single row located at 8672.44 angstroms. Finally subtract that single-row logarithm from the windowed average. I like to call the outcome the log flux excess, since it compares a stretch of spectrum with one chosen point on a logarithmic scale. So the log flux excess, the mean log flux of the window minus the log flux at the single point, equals 0.014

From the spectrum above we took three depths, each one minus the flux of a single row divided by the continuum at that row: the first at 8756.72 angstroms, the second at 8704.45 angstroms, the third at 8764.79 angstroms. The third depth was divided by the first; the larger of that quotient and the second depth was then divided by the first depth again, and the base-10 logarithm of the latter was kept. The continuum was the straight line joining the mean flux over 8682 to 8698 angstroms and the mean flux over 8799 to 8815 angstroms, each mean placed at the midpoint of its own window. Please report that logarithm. 1.9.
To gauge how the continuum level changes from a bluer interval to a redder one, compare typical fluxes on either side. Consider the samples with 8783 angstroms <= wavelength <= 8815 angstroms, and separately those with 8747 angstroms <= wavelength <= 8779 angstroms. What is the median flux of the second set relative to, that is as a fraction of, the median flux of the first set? 0.99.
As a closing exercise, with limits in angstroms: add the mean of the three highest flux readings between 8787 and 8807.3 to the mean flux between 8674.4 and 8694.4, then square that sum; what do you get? 1651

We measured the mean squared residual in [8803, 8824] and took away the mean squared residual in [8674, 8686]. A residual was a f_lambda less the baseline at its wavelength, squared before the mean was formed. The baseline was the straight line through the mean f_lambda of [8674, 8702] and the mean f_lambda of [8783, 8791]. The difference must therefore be 0.08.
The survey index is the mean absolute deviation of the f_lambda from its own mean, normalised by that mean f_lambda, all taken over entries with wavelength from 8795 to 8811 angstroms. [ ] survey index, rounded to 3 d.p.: 0.012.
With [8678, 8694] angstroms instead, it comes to 0.011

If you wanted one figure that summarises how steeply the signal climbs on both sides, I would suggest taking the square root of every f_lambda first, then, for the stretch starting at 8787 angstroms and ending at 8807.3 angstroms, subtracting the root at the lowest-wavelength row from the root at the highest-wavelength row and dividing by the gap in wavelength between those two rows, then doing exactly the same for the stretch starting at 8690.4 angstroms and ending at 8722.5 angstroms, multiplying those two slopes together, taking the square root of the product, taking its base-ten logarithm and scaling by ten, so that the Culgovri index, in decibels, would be -30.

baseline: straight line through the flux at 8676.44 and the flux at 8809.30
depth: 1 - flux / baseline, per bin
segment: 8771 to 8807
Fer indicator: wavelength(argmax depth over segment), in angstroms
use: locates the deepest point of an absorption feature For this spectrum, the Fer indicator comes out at 8780.95 angstroms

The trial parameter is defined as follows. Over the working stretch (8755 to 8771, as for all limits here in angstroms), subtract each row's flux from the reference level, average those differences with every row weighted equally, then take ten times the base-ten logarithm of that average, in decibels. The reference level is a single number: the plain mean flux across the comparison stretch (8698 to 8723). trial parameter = -3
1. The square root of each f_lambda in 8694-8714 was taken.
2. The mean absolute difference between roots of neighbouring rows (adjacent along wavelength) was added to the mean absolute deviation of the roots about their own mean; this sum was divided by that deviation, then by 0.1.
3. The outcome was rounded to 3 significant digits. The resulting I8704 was 27.9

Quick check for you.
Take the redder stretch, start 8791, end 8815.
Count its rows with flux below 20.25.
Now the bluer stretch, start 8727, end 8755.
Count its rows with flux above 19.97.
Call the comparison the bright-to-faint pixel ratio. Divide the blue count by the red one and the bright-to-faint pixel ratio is 1.00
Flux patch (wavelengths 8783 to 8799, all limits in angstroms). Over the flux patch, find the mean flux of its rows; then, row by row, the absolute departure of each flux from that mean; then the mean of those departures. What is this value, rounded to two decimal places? 0.09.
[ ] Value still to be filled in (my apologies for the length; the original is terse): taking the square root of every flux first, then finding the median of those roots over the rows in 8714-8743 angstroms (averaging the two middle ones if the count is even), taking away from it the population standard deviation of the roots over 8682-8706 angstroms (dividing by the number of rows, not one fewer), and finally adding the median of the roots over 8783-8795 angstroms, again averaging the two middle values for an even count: 8.99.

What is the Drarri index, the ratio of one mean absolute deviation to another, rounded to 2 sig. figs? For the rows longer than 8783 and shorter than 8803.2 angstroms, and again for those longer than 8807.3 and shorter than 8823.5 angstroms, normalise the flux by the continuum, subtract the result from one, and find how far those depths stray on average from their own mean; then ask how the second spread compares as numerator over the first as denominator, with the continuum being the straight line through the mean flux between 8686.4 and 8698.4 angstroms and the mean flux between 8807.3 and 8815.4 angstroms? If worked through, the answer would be 2.6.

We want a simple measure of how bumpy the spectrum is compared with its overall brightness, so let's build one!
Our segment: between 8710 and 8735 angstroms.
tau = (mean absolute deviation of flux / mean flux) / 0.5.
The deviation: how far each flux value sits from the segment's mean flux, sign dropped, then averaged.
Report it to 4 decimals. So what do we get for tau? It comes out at 0.0099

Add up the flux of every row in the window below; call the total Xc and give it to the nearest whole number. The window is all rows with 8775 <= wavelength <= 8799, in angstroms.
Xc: 121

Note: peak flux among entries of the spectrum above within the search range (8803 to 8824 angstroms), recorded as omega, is 20.07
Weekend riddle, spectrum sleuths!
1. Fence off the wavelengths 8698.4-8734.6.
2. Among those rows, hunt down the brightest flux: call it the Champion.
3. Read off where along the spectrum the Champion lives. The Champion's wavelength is 8708.46 angstroms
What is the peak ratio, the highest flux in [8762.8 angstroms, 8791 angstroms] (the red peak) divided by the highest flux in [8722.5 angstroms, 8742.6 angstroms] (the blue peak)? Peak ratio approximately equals 0.985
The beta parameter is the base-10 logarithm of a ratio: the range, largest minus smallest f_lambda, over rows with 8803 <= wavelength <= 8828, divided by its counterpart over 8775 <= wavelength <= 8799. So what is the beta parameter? -0.11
